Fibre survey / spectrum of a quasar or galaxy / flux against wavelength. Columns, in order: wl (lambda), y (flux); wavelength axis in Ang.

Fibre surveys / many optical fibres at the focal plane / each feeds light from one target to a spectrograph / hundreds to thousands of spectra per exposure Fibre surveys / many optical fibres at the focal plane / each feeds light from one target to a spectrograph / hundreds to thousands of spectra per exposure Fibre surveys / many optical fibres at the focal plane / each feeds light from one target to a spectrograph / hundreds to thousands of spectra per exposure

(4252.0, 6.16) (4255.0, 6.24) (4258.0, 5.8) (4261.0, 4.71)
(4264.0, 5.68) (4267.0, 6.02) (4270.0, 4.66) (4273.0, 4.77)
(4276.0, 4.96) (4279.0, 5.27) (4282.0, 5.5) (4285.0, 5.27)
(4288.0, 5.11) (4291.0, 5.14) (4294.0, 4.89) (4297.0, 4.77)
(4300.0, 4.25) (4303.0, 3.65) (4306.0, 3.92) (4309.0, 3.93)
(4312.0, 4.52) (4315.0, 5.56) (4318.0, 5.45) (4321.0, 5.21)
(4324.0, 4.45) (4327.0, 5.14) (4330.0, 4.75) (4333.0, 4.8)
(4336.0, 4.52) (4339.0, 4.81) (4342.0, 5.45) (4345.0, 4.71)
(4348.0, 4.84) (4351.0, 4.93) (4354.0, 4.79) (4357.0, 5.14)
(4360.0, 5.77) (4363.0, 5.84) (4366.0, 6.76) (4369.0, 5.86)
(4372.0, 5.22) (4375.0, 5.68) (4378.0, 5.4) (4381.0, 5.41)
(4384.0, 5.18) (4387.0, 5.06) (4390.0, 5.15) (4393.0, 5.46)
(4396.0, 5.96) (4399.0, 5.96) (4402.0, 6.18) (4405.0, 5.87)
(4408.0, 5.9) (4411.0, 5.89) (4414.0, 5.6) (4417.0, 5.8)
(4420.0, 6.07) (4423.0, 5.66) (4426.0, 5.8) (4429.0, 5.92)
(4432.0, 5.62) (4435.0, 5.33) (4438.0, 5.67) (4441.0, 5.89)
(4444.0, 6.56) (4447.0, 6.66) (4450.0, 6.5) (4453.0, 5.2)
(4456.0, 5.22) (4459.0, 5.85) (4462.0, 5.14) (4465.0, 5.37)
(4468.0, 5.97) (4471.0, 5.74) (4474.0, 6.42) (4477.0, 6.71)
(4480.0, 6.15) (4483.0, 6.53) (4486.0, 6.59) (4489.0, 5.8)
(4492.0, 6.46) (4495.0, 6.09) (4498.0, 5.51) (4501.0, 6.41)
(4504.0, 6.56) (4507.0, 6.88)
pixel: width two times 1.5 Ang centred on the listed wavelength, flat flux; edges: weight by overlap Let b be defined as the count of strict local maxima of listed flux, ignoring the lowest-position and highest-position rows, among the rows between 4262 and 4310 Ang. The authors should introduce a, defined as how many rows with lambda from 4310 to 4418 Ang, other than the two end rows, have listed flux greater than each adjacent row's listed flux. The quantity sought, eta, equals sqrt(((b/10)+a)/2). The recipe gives 2.3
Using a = 10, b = 3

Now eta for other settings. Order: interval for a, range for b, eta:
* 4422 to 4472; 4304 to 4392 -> 1.5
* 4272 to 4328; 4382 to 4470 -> 1.3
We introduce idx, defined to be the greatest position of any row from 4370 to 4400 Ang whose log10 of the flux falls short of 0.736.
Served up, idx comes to 4390.0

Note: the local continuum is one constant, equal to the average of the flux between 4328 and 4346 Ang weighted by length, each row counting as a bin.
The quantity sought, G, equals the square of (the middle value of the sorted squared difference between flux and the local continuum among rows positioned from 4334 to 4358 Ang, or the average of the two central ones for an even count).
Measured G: 0.00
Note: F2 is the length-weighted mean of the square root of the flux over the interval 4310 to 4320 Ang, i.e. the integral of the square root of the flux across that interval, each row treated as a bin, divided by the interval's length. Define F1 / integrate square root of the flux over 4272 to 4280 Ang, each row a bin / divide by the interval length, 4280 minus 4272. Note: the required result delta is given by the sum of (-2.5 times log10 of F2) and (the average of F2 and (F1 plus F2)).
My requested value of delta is 2.49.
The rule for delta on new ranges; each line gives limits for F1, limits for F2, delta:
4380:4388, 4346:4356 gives 2.49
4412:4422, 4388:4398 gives 2.63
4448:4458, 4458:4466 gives 2.60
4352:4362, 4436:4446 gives 2.62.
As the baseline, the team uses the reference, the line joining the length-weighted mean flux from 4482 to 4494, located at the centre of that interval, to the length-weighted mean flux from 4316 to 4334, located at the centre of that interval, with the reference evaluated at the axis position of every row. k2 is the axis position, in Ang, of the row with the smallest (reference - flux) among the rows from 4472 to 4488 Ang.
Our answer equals 4477.0 Ang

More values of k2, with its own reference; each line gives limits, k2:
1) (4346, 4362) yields 4360.0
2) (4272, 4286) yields 4282.0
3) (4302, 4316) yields 4315.0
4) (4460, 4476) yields 4474.0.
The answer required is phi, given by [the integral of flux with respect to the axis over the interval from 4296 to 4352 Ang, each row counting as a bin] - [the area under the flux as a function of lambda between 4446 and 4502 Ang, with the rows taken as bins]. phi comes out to -72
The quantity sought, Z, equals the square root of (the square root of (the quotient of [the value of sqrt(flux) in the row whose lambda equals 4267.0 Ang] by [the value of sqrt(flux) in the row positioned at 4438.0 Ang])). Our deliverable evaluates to 1.01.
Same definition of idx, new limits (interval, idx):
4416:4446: 4435.0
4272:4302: 4300.0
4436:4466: 4465.0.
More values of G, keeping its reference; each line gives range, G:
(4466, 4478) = 3.44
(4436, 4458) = 1.16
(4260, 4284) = 0.01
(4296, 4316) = 0.25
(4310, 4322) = 0.06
